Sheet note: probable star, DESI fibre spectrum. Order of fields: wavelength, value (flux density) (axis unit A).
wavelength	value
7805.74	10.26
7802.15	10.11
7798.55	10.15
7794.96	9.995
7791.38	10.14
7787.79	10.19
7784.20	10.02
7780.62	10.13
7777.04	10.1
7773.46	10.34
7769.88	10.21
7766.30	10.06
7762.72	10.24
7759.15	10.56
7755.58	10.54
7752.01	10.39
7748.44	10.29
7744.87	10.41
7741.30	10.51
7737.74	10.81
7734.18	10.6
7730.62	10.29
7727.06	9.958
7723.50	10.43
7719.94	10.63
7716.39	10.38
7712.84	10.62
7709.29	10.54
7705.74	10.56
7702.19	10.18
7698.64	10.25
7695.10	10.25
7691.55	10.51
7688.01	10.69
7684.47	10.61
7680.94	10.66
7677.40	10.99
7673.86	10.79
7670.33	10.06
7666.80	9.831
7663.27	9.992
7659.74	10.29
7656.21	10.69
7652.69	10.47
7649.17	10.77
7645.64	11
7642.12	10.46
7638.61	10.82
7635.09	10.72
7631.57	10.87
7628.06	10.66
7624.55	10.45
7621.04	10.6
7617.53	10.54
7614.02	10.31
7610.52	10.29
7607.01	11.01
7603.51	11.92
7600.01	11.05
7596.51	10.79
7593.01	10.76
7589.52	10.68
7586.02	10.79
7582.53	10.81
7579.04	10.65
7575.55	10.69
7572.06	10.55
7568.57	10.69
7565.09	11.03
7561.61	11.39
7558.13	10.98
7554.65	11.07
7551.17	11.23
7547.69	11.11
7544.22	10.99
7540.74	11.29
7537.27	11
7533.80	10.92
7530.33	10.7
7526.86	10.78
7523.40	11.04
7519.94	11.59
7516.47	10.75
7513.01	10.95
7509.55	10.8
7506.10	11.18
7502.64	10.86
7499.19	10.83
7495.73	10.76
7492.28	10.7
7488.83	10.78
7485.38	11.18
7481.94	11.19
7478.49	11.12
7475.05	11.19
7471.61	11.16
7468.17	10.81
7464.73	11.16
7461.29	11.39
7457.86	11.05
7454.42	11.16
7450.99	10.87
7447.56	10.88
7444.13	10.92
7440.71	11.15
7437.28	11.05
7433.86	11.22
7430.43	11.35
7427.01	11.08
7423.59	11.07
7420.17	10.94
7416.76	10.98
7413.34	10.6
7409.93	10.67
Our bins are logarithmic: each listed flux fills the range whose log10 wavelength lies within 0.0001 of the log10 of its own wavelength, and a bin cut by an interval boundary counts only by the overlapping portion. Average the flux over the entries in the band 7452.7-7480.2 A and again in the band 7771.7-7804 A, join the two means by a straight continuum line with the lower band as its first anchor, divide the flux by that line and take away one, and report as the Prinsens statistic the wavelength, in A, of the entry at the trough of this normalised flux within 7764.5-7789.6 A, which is 7766.30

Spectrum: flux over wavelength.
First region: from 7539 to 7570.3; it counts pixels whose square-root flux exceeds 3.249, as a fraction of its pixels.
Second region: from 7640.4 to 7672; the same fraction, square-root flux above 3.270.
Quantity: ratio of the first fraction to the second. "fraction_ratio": 4.5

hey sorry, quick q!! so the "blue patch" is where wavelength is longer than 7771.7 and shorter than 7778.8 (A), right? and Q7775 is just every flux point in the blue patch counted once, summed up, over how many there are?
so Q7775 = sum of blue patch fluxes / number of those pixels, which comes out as 10.2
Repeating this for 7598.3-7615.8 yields 10.9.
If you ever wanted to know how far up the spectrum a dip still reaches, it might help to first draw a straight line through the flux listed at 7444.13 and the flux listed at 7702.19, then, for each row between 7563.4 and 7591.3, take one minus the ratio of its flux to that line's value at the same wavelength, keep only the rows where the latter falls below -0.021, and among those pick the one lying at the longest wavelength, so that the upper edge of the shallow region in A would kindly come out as 7586.02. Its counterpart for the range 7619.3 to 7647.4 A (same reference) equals 7645.64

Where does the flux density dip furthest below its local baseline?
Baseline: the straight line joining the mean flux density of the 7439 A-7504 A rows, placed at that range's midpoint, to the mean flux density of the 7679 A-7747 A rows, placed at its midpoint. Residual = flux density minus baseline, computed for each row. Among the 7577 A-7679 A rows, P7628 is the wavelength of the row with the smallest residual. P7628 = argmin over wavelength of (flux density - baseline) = 7666.80 A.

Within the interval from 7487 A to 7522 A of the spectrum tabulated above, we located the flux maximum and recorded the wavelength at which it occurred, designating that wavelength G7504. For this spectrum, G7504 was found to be 7519.94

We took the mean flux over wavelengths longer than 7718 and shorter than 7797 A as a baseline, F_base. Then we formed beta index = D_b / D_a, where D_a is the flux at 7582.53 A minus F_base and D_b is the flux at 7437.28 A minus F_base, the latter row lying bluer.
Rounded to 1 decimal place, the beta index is 1.5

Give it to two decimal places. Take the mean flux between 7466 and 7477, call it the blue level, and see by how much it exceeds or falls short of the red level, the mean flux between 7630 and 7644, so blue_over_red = 0.34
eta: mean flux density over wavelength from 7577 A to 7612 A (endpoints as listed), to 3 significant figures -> 10.9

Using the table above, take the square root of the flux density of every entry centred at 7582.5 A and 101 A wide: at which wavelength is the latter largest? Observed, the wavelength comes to 7603.51 A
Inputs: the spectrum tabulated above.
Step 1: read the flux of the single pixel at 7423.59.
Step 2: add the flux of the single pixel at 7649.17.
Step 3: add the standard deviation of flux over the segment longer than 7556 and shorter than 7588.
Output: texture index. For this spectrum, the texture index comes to 22.1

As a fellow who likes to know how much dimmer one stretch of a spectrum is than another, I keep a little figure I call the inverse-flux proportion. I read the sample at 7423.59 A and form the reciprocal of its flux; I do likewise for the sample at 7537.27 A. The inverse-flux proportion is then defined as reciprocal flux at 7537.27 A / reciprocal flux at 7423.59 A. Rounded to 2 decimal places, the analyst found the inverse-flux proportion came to 1.01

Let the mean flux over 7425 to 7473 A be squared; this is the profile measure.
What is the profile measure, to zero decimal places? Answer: 123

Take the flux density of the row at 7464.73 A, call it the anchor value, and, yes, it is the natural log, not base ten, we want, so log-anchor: 2.41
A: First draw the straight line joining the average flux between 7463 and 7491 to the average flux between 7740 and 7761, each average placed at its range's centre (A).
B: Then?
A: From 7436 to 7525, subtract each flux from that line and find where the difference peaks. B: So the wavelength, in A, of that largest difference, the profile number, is 7492.28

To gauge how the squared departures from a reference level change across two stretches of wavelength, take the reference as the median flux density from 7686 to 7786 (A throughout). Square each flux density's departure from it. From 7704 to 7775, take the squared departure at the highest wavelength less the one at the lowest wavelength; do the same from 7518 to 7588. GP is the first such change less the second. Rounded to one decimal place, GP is 1.3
